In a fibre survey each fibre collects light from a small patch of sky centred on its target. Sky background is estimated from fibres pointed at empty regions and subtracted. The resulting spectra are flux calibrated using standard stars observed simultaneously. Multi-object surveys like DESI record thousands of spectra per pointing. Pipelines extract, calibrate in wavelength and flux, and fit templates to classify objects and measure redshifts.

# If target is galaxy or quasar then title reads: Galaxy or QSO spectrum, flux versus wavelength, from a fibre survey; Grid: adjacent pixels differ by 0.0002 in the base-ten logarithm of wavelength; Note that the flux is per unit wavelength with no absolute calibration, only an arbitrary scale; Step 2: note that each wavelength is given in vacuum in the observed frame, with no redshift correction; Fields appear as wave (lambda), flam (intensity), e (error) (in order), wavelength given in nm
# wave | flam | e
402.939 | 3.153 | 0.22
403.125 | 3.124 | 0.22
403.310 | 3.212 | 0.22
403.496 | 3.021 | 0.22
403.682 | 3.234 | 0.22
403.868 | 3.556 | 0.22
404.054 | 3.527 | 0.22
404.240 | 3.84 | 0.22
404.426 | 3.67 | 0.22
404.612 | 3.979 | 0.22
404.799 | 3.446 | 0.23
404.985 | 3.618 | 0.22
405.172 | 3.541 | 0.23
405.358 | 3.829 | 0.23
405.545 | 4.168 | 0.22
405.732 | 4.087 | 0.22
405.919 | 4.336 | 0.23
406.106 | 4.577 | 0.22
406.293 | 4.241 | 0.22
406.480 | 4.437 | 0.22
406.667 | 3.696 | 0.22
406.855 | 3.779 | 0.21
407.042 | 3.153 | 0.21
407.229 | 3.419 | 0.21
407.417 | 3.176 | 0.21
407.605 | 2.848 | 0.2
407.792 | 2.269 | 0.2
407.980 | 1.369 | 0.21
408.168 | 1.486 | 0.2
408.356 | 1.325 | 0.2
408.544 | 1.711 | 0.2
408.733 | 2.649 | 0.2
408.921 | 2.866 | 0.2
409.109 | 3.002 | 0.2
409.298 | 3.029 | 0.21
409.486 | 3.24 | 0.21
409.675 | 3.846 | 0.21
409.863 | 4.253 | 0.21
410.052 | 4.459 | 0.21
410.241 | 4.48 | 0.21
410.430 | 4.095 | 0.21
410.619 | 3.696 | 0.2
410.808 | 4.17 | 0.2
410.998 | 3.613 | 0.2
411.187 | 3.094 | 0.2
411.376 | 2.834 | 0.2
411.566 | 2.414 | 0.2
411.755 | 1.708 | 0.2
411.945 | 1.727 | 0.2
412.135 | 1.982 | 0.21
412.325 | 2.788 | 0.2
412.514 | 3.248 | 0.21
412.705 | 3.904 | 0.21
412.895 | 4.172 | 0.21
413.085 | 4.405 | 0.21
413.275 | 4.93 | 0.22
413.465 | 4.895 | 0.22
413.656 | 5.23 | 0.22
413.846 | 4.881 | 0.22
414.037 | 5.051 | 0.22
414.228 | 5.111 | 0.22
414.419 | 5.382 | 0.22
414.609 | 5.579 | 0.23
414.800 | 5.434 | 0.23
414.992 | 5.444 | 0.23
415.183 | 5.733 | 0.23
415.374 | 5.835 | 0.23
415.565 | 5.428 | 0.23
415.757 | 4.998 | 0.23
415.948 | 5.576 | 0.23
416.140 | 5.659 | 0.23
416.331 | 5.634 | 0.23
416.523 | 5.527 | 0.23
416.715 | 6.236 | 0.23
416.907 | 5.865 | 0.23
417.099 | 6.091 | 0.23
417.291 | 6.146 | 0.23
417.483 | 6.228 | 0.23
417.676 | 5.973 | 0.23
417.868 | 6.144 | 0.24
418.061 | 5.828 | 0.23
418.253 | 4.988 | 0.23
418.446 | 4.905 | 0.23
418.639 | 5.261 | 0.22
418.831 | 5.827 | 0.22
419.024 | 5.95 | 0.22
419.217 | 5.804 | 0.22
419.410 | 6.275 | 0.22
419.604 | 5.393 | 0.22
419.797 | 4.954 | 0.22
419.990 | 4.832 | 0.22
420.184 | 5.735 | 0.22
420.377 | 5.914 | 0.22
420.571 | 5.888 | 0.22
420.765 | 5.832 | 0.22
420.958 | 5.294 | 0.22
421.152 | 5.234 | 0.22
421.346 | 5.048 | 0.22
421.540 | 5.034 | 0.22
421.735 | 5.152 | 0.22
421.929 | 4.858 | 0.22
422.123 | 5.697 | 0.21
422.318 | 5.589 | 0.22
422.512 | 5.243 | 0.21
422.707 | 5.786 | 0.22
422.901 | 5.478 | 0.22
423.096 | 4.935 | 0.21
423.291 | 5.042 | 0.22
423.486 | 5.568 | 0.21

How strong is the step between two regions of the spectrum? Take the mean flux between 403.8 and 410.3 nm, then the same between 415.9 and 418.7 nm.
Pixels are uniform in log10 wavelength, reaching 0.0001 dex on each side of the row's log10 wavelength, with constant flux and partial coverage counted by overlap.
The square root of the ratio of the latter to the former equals 1.30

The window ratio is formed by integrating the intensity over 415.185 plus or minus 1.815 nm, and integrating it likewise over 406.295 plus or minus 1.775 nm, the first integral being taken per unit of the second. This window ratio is 1.6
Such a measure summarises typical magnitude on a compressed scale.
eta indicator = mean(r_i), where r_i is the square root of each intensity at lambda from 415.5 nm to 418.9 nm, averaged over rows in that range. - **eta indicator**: 2.38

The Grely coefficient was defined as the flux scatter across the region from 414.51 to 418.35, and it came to 0.36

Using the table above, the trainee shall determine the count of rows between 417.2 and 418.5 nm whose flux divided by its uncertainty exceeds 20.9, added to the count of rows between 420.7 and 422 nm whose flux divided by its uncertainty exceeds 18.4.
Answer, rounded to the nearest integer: 14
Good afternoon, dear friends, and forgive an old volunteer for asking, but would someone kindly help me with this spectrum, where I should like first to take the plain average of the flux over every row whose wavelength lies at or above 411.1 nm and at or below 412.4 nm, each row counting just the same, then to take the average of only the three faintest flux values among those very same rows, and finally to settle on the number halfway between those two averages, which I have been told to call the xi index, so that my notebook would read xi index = 2.1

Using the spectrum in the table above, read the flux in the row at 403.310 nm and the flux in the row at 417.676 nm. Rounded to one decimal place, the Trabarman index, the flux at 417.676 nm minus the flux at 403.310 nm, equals 2.8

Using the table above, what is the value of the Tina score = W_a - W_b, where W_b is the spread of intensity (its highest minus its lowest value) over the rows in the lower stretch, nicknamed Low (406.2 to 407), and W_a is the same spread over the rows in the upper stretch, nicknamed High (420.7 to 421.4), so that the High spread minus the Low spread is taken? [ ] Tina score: 0.0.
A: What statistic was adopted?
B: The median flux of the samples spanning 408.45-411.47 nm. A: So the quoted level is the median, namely 3.4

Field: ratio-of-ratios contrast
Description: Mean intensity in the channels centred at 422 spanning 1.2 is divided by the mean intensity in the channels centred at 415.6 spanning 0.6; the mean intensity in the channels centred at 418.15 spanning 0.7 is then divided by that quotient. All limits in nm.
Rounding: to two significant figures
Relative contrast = 5.6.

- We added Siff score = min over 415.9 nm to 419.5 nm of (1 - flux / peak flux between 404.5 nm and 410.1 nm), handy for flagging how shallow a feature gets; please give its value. -0.371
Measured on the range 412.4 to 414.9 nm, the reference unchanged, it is -0.219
